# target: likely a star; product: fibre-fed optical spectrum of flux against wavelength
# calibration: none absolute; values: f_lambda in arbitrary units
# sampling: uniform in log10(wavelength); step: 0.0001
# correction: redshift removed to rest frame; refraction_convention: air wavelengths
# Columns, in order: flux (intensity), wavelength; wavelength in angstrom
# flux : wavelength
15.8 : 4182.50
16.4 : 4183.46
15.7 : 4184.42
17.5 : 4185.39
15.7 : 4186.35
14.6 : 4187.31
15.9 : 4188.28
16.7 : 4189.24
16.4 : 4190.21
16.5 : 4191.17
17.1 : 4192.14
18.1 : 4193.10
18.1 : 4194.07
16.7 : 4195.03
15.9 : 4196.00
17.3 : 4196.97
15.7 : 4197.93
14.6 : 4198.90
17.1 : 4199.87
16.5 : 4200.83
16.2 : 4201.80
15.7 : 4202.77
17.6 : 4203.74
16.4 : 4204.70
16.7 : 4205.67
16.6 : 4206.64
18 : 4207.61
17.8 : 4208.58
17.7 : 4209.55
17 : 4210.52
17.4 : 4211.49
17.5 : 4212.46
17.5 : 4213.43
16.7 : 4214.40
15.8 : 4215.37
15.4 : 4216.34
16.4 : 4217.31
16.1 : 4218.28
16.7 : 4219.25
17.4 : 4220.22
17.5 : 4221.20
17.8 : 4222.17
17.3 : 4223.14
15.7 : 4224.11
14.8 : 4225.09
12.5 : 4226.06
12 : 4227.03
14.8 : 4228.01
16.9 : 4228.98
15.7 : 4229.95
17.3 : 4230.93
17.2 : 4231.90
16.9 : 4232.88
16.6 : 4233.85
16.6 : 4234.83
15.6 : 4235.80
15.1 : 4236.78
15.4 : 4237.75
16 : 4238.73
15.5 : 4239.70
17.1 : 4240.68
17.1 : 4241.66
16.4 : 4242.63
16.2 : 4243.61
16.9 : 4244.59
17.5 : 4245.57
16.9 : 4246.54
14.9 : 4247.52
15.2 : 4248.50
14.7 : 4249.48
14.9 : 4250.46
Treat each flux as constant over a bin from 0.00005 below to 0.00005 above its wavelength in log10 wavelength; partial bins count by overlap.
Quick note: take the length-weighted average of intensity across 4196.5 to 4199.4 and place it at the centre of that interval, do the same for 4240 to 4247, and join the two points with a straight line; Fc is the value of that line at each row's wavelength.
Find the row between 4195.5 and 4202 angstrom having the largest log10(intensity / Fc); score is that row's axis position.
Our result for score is 4196.97 angstrom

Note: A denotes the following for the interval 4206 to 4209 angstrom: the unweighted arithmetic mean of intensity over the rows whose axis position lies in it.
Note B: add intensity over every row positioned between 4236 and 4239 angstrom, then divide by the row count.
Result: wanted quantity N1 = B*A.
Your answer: 271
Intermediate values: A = 17.5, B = 15.5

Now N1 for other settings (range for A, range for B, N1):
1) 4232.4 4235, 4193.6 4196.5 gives 282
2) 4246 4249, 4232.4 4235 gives 262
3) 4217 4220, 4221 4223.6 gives 288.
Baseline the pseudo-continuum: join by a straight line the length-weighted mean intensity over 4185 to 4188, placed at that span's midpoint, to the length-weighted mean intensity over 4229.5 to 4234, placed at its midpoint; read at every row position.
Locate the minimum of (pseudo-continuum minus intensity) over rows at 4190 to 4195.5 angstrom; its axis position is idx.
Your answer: 4193.10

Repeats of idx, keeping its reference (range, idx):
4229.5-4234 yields 4230.93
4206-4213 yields 4207.61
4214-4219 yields 4214.40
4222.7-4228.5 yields 4223.14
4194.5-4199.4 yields 4196.97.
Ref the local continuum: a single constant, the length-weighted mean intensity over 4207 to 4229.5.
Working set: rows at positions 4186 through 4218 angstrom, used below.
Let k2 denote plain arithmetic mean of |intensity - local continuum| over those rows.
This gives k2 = 0.77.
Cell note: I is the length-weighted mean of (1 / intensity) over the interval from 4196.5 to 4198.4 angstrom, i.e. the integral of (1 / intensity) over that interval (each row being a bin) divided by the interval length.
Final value 0.0610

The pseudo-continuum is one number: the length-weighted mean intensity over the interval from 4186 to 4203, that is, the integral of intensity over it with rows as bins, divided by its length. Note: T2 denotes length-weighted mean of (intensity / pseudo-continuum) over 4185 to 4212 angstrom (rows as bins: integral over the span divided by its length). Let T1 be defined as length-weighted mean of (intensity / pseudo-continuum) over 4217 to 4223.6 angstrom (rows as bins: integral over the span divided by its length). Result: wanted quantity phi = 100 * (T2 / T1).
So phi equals 98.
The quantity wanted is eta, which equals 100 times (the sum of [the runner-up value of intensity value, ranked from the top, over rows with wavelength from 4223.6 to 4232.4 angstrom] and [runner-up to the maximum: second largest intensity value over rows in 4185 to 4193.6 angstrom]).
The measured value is 3470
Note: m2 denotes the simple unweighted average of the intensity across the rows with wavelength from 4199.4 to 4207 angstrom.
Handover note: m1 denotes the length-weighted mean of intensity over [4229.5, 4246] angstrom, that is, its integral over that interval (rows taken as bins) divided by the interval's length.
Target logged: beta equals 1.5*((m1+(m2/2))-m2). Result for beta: 12.2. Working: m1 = 16.4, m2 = 16.6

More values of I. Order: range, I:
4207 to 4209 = 0.0561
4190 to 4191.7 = 0.0607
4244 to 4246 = 0.0582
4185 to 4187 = 0.0615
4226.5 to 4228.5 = 0.0755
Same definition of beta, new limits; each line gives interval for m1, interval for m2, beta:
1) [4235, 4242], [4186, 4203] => 11.7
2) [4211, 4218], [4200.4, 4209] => 12.4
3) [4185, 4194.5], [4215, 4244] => 12.9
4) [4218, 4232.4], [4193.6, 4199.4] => 11.7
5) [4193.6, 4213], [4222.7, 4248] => 13.3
